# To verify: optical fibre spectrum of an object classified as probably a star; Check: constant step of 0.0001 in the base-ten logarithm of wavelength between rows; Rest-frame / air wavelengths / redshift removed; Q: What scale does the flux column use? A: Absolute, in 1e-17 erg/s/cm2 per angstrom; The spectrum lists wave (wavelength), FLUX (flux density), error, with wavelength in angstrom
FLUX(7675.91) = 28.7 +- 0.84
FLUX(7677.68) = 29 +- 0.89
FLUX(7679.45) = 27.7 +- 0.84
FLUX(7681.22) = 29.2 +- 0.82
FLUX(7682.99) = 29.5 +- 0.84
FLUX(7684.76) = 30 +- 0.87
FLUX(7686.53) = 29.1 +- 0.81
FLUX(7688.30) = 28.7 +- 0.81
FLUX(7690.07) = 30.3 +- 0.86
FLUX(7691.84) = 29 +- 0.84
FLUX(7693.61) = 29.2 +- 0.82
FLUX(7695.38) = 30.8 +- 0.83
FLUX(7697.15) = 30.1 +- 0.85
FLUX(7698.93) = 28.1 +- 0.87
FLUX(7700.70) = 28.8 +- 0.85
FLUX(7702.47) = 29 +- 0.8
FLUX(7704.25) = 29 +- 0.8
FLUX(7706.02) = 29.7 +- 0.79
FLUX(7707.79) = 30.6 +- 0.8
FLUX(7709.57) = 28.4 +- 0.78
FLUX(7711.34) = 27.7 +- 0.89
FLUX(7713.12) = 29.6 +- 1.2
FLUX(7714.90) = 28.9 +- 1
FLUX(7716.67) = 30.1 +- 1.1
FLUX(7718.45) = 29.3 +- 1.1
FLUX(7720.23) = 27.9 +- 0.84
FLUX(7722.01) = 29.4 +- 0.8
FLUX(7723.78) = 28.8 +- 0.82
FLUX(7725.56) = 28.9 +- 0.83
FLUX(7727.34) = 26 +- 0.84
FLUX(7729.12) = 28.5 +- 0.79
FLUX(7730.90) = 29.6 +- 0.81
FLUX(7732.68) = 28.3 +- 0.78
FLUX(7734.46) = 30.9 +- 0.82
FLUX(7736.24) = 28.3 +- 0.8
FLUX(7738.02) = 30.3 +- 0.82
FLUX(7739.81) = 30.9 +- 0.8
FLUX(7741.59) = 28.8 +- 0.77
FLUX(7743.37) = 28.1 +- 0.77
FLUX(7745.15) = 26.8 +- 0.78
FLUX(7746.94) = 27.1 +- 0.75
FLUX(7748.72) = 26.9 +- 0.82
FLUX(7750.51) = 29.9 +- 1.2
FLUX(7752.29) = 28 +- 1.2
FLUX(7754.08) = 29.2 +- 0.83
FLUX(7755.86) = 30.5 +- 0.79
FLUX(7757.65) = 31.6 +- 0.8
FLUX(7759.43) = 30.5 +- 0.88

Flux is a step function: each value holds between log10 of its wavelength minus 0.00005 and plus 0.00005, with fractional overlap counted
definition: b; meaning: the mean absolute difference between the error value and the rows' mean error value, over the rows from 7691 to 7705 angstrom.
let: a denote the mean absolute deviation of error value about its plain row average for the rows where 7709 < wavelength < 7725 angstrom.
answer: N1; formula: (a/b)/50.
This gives 0.14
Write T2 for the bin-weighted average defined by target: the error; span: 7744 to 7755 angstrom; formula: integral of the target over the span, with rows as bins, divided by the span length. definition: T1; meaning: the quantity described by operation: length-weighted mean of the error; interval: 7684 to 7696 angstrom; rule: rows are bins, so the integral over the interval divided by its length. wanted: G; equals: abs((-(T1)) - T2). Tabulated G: 1.76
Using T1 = 0.83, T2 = 0.93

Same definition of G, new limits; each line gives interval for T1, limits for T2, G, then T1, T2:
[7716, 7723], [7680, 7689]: 1.78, 0.95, 0.83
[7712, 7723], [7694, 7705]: 1.84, 1.00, 0.83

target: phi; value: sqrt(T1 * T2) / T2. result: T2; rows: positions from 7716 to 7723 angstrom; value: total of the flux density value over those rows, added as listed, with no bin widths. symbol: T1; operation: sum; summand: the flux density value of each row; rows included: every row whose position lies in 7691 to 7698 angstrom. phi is 1.01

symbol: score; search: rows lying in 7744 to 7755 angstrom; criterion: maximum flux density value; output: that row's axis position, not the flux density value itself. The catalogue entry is 7750.51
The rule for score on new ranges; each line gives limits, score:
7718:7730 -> 7722.01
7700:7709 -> 7707.79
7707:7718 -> 7707.79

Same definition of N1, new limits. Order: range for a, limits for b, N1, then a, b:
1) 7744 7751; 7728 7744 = 0.19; 0.16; 0.016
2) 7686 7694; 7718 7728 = 0.00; 0.02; 0.076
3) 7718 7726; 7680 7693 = 0.09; 0.09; 0.019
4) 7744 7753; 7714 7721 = 0.04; 0.20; 0.090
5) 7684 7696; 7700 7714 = 0.00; 0.02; 0.091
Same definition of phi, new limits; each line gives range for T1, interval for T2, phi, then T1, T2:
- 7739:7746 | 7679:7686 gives 0.99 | 115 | 116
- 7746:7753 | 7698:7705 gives 0.99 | 112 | 115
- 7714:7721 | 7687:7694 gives 1.00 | 116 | 117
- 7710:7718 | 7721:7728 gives 1.01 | 116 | 113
